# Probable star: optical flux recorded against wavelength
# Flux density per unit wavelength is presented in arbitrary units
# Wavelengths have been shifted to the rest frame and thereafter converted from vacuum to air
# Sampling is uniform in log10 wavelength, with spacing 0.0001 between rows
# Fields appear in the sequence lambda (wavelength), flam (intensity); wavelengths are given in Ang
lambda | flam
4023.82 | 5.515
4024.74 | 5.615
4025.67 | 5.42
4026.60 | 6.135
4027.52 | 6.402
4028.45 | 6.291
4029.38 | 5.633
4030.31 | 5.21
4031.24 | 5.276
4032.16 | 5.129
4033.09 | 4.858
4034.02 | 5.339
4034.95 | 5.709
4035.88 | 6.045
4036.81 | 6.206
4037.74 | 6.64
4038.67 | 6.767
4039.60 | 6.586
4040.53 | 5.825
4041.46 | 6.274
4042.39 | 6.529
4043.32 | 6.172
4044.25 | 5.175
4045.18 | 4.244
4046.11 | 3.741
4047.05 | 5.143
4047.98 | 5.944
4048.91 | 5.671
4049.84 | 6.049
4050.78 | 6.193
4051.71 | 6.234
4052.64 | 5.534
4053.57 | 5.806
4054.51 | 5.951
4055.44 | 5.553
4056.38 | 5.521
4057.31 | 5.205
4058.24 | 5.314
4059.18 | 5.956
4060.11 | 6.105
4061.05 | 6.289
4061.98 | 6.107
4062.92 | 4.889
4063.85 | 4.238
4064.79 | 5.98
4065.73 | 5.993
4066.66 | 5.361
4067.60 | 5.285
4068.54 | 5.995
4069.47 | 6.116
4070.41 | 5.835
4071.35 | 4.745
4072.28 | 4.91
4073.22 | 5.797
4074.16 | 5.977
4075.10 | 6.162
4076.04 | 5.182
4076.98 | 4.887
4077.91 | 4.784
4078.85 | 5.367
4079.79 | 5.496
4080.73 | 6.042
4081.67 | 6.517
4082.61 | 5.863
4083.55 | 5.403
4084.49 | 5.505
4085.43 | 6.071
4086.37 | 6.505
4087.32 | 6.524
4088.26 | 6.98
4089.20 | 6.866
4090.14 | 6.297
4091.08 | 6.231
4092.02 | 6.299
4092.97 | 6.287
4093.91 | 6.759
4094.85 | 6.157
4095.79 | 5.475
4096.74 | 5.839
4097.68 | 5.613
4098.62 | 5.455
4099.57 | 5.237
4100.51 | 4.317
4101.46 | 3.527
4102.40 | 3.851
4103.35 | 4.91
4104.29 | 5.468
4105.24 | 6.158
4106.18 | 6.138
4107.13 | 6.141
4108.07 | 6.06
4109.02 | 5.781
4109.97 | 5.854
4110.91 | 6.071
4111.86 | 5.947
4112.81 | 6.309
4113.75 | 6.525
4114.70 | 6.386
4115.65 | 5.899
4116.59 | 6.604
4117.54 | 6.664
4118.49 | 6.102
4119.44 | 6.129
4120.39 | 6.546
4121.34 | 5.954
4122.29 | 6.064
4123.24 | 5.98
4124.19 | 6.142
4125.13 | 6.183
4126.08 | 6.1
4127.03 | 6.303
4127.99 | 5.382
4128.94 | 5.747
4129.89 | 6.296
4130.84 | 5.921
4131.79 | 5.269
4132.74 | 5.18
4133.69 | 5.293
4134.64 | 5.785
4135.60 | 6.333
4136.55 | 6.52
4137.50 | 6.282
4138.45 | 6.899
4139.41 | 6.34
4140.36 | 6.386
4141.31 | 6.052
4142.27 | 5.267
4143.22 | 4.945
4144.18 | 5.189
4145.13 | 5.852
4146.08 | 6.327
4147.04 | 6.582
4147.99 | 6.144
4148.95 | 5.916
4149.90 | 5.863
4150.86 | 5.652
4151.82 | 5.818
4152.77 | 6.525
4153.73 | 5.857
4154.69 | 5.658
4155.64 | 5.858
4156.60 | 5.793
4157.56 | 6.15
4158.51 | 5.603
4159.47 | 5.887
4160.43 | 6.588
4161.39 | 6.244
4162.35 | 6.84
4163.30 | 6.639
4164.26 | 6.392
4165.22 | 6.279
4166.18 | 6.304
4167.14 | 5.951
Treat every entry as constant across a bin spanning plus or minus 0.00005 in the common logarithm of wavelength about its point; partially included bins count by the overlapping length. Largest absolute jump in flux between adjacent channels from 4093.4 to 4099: 0.68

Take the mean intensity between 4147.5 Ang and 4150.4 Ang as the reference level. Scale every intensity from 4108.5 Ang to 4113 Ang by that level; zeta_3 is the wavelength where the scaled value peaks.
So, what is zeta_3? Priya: 4112.81 Ang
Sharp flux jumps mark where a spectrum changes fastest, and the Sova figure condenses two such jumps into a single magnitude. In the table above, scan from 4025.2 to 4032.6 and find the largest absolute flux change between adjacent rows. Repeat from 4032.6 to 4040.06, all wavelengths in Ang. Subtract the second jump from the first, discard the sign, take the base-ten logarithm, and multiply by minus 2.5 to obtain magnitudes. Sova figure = 1.6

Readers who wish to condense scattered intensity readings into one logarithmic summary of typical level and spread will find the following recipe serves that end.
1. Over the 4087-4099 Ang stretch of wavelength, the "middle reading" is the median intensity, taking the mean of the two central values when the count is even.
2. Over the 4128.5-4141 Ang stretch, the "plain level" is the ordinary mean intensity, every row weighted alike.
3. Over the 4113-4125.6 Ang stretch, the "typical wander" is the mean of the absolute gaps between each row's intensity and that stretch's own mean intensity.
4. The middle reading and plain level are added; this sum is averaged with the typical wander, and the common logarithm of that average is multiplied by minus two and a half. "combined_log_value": -1.993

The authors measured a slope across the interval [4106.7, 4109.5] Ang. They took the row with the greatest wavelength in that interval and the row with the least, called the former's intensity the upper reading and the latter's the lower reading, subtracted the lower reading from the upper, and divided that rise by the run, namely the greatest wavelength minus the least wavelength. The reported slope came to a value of -0.19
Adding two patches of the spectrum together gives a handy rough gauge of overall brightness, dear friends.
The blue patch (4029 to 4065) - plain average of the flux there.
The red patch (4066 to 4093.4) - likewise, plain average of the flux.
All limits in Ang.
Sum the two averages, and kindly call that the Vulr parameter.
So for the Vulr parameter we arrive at 11.5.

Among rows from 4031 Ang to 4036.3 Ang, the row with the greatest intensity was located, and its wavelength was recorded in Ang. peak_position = 4035.88 Ang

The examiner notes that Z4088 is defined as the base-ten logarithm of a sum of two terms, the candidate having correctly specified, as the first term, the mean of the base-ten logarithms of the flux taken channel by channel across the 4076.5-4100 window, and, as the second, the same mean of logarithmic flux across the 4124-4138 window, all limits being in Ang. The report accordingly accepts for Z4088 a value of 0.188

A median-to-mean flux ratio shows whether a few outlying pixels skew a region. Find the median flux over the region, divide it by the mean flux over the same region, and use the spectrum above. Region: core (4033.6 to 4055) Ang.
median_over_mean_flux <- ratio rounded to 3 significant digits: 1.02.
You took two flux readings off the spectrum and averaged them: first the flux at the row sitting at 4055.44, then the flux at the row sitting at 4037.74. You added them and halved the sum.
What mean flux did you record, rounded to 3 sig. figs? 6.10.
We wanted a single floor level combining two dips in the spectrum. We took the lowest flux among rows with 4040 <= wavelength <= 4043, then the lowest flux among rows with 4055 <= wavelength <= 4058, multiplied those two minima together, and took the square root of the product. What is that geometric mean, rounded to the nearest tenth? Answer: 5.5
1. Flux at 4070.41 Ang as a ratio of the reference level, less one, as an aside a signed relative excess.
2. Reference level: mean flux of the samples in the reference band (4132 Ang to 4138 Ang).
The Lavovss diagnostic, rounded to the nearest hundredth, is -0.01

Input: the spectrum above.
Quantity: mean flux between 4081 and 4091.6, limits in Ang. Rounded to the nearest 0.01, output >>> 6.25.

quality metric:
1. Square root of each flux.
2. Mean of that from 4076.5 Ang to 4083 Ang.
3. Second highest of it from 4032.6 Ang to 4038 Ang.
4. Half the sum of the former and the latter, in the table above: 2.42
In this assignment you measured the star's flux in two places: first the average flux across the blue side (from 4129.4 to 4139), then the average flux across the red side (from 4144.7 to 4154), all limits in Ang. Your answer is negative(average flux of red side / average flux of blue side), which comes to -1.01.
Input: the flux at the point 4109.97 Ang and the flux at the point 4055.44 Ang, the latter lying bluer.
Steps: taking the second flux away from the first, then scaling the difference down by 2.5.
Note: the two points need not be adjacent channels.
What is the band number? 0.12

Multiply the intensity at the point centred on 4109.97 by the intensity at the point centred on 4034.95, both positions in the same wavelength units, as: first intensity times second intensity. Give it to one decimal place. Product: 33.4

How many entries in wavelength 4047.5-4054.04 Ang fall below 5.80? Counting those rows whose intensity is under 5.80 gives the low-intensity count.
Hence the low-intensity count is 2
